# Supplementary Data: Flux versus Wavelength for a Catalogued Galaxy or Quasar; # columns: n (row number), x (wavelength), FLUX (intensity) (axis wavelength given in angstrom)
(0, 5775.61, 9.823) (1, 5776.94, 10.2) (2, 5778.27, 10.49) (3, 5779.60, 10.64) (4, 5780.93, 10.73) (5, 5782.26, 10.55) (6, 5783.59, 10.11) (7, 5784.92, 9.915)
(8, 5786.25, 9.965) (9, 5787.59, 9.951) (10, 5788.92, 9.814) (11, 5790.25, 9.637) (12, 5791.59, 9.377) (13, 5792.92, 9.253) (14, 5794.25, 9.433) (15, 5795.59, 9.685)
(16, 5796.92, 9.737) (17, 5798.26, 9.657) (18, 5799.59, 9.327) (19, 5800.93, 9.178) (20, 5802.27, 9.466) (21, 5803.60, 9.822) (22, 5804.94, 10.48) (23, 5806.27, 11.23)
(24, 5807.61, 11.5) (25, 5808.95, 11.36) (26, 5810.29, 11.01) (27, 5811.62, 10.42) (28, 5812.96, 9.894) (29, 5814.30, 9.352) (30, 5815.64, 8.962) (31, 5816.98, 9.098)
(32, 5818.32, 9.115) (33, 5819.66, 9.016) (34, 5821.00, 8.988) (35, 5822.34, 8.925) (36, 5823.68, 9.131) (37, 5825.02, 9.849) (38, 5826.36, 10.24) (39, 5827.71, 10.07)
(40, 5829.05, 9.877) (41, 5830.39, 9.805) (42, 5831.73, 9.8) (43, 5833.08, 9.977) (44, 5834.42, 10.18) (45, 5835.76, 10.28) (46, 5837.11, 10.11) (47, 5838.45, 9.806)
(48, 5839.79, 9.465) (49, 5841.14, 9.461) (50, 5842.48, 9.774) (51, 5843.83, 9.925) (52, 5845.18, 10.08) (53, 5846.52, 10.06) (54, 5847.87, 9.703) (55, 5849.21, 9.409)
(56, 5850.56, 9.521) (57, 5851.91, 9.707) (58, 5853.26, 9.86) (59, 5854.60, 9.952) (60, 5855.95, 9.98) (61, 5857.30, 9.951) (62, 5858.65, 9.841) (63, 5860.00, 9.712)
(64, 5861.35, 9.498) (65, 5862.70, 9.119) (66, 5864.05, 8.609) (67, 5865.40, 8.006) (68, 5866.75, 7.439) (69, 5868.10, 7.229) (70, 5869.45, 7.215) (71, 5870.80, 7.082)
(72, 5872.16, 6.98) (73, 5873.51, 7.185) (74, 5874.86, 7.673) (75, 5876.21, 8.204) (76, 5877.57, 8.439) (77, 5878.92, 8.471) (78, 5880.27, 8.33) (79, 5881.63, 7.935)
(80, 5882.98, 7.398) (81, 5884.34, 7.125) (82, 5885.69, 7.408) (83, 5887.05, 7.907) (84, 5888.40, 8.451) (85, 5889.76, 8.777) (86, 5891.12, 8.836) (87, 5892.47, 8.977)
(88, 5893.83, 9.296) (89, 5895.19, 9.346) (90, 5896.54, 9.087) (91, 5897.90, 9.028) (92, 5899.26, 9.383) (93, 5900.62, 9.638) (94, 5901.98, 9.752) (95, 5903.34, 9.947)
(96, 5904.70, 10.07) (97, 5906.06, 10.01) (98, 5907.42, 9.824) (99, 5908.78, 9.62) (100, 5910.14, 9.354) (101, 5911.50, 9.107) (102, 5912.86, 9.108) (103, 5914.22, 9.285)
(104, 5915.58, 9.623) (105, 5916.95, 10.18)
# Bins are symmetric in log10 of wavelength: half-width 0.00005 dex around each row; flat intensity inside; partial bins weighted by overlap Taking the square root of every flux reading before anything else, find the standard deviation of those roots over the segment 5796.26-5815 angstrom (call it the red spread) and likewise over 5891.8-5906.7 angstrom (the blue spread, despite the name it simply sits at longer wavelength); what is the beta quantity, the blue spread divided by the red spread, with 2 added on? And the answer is 2.5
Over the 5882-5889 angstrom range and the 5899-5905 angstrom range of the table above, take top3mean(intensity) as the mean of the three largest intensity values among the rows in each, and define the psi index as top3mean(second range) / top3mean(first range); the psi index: 1.25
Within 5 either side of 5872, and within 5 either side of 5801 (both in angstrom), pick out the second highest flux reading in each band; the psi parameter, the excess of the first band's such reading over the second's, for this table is -2.1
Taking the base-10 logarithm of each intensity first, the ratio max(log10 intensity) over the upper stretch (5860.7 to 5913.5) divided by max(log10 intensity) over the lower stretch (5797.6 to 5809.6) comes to 0.95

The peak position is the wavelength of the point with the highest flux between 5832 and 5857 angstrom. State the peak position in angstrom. 5835.76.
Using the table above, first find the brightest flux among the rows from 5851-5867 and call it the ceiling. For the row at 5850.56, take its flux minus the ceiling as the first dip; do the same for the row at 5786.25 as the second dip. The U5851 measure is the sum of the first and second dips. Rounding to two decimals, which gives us -0.47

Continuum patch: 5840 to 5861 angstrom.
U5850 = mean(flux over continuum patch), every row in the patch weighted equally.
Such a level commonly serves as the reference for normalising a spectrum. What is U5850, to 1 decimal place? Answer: 9.8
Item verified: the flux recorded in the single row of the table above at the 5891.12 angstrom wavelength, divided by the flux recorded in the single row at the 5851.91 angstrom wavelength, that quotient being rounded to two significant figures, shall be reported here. 0.91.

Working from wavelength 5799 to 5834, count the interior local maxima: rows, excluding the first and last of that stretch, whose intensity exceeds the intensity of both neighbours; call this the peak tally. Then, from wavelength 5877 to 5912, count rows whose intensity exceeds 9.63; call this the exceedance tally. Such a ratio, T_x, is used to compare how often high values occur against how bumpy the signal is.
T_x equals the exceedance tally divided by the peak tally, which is 2.0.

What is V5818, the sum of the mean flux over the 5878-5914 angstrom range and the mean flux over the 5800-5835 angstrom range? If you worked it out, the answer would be 18.80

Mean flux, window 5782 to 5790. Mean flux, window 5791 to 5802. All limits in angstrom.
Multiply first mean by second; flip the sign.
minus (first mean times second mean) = -95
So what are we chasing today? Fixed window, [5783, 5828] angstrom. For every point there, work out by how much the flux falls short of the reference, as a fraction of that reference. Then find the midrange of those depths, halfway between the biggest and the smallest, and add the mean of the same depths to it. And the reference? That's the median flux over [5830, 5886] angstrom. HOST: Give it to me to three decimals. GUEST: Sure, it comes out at -0.110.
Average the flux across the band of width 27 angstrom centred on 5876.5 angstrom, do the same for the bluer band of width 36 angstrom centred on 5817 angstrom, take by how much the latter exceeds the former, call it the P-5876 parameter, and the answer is 2.1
